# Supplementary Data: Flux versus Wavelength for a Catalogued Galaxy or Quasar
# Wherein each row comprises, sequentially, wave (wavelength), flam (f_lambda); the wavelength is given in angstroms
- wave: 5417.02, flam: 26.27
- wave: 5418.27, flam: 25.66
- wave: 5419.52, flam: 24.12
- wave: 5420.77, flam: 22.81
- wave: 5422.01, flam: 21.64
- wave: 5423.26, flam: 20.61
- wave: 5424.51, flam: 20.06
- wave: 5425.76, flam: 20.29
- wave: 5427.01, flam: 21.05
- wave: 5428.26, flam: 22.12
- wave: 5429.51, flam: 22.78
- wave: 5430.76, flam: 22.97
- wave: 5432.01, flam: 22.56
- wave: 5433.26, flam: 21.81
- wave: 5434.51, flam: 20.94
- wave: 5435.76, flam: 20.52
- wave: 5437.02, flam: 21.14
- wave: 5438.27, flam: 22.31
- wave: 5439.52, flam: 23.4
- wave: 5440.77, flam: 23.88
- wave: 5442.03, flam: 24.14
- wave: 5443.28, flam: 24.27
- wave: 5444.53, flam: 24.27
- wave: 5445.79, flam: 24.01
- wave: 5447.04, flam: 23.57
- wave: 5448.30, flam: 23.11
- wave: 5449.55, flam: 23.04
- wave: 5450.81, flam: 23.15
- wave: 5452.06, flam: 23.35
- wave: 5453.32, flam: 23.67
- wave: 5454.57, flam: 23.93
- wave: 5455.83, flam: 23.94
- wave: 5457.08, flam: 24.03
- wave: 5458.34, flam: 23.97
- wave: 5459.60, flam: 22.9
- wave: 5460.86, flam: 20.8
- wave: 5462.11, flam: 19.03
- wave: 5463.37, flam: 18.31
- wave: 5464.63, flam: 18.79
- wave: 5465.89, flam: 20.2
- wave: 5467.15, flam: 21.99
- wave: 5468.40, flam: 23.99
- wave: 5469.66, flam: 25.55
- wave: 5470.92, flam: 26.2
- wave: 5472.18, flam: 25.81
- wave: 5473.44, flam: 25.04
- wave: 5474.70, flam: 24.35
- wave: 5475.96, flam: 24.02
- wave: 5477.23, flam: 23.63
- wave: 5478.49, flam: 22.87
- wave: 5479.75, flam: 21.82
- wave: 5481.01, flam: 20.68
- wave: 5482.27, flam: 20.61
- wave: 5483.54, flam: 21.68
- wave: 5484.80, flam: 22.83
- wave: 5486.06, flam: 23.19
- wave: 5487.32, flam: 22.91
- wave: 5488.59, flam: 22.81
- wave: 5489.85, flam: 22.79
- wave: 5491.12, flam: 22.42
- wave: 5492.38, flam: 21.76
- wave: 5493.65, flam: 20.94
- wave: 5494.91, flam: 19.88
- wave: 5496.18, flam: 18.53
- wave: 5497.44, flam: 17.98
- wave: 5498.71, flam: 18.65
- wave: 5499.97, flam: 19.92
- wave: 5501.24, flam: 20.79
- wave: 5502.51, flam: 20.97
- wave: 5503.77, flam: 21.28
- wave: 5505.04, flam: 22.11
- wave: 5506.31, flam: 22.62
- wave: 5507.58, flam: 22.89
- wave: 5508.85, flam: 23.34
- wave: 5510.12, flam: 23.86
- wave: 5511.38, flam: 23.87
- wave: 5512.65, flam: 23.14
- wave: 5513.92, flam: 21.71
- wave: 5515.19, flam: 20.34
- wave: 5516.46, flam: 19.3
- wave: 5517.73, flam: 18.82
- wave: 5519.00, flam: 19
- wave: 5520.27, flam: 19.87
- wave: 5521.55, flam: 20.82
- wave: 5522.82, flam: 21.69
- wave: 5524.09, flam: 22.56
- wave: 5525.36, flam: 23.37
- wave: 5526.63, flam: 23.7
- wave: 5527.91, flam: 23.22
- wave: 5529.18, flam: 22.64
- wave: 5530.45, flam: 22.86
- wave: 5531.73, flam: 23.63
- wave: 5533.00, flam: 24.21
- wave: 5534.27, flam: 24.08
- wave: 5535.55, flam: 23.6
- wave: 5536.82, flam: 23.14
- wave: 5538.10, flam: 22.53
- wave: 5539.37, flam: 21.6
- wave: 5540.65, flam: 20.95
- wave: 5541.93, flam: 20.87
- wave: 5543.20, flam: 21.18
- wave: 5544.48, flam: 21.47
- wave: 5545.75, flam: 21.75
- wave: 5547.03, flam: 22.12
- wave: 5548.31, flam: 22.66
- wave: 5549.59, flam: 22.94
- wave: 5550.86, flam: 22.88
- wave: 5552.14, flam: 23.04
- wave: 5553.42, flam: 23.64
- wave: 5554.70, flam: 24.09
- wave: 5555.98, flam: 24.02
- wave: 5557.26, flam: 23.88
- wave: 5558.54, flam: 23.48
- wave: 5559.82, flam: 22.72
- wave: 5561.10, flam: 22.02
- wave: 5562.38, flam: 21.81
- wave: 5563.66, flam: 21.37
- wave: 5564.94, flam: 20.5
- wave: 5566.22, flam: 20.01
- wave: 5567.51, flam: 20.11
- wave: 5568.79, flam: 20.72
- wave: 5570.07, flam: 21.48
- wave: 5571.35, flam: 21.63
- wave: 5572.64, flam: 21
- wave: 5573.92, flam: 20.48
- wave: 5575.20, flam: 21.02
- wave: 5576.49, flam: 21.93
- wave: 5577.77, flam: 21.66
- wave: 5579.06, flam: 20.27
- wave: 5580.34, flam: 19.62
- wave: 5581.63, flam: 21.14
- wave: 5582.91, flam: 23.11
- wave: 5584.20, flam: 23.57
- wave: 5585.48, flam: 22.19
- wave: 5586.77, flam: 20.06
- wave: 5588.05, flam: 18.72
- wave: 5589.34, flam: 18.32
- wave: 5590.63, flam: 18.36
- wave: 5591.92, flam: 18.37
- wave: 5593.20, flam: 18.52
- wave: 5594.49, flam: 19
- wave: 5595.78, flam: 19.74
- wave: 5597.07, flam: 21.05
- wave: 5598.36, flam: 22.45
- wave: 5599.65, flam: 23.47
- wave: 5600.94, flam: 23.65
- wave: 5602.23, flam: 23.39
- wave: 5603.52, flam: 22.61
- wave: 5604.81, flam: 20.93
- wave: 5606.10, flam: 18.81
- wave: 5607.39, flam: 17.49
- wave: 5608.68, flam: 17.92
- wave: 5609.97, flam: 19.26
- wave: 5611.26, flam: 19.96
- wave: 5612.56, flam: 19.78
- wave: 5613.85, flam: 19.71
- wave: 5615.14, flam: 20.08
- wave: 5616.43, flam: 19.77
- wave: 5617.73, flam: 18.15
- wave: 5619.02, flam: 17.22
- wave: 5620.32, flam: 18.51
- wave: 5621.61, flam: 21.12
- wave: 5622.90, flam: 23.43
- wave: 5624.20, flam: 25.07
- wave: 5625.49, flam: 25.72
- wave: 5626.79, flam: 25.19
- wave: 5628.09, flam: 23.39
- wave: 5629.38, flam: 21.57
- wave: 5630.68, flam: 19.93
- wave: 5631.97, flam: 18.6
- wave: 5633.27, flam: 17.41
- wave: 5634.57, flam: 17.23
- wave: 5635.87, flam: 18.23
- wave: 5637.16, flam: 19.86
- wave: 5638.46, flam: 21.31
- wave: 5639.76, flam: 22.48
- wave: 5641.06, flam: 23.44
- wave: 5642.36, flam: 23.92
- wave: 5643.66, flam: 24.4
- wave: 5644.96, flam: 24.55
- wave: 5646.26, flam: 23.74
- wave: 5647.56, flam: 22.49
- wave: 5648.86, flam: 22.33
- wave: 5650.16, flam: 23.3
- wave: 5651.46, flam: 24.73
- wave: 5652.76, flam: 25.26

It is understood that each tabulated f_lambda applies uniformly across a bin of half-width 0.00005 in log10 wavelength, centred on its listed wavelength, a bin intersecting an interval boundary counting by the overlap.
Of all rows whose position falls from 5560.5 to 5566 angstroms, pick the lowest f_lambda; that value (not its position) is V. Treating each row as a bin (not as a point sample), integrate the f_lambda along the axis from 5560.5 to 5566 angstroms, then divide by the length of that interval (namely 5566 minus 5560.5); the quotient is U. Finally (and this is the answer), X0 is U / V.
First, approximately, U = 21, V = 20.5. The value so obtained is 1.04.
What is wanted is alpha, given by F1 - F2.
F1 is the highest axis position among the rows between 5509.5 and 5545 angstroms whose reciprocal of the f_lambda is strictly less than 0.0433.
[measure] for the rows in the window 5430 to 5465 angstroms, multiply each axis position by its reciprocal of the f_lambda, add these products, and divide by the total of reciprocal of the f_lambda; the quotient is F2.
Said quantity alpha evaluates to 88.9 angstroms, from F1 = 5536.82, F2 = 5447.9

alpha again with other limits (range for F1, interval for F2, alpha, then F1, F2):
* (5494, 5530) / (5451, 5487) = 58.9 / 5527.91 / 5469.0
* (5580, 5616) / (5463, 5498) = 121.6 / 5602.23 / 5480.7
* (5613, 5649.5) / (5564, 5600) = 63.9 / 5646.26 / 5582.4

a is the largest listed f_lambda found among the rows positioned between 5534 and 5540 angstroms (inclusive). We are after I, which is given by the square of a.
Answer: 580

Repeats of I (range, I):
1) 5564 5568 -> 420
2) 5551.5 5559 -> 580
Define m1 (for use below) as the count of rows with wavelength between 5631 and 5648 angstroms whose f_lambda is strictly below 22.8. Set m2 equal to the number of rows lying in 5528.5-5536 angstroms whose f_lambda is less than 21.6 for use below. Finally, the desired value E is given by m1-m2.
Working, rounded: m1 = 8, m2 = 0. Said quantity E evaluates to 8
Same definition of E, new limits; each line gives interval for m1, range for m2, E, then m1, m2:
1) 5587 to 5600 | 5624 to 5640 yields 1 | 9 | 8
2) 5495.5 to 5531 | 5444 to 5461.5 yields 18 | 19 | 1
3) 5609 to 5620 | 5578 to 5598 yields -4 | 8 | 12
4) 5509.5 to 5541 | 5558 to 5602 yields -8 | 13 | 21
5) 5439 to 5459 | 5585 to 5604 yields -9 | 0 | 9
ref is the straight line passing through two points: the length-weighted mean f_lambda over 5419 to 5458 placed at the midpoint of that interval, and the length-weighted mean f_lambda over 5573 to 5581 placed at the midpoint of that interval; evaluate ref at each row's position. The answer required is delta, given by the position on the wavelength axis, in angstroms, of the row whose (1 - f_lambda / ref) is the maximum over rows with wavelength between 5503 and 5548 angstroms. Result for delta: 5517.73 angstroms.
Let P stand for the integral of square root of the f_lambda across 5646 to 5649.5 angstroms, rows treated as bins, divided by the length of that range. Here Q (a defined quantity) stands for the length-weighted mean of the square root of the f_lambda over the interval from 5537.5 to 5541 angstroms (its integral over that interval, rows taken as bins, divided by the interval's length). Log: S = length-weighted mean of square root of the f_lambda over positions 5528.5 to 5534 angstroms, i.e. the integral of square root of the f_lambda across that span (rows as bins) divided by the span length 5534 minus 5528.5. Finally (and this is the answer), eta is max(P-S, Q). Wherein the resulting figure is 4.66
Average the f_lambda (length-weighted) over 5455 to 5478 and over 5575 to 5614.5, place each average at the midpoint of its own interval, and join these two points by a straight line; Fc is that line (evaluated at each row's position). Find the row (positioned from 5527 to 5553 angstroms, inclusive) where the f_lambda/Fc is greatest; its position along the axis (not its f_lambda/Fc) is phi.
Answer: 5533.00 angstroms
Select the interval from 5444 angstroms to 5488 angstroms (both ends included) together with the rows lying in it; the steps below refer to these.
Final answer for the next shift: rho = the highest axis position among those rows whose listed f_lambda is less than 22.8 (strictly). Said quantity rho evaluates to 5483.54 angstroms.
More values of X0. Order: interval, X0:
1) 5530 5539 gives 1.04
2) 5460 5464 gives 1.07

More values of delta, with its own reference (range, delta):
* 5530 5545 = 5541.93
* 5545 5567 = 5566.22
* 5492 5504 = 5497.44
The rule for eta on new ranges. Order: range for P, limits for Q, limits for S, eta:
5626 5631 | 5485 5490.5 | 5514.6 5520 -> 4.79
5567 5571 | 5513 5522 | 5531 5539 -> 4.47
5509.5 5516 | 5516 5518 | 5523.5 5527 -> 4.37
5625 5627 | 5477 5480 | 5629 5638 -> 4.78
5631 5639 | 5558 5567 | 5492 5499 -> 4.65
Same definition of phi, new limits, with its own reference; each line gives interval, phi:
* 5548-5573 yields 5554.70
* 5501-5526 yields 5511.38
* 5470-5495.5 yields 5470.92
